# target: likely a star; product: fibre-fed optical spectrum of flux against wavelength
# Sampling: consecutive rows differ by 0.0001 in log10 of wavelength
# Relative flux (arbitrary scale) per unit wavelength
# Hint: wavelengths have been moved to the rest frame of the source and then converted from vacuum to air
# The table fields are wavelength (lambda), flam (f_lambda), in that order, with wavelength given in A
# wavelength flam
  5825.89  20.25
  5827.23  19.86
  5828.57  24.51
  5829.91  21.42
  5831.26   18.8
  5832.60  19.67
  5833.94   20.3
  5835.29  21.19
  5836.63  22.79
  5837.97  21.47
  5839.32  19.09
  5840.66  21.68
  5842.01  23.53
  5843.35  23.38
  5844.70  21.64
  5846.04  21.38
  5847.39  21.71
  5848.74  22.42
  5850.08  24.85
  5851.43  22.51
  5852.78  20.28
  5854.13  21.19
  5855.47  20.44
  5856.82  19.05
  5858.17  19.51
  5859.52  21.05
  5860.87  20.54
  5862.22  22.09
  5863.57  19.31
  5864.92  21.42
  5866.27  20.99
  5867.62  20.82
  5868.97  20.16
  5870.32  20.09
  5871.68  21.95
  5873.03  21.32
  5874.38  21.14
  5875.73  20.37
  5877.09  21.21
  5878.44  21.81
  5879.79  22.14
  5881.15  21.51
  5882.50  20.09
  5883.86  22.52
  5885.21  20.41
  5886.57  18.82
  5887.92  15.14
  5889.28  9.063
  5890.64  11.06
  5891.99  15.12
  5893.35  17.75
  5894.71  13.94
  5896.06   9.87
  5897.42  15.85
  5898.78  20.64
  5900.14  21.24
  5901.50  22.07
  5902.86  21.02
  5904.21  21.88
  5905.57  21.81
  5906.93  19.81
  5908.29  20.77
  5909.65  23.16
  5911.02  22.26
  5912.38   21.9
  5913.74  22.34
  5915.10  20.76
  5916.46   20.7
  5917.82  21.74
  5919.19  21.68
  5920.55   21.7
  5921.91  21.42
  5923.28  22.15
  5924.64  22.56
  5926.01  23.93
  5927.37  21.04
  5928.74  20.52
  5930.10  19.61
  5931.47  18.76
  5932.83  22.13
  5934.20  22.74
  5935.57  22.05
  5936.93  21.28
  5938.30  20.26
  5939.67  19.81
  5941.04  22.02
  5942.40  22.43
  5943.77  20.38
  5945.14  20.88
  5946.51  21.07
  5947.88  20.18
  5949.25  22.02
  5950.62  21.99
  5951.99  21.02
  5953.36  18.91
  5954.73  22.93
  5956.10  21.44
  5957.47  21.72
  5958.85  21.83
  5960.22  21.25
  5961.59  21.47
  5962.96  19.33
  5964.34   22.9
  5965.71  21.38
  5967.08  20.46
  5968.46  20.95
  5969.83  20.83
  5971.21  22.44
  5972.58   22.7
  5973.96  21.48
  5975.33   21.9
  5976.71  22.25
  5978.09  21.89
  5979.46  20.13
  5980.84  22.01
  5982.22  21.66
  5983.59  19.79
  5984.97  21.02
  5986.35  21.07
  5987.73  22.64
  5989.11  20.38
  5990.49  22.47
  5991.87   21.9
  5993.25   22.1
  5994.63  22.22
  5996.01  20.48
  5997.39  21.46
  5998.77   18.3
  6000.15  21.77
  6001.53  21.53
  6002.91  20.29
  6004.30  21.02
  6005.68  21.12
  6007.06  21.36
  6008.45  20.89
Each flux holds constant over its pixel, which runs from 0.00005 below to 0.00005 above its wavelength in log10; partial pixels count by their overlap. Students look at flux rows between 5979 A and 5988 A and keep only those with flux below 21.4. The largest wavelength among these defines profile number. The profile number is 5986.35 A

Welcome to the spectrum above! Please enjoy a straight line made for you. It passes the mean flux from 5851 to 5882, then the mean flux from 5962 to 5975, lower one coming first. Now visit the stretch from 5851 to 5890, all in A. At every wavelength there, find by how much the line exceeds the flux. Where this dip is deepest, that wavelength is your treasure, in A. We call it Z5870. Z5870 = 5889.28 A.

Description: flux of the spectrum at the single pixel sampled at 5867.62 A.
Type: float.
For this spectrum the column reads 20.82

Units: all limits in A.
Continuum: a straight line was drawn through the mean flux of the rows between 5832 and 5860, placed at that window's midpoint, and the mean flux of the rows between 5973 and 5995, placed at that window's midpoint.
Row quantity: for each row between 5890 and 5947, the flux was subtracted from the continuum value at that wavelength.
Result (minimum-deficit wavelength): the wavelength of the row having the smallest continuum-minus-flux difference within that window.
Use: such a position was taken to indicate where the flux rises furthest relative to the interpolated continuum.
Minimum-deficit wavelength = 5926.01 A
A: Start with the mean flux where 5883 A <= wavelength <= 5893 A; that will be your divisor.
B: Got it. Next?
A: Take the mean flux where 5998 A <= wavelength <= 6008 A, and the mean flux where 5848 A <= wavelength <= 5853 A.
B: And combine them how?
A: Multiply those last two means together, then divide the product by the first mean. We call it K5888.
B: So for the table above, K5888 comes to 29.2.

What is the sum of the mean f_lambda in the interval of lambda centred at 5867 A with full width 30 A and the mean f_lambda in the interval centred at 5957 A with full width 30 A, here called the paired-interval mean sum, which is 42.1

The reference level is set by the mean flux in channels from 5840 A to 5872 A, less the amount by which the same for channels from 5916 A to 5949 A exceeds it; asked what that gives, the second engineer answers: 21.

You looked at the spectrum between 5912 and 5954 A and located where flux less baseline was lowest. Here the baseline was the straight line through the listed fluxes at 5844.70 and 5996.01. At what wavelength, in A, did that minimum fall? 5931.47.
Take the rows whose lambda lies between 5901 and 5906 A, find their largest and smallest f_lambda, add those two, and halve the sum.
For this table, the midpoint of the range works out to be 21.5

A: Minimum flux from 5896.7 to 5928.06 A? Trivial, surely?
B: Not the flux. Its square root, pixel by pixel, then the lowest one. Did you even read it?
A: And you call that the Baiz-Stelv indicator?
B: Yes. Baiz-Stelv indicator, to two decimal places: 3.98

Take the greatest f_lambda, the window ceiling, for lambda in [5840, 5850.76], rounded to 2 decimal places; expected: 24.85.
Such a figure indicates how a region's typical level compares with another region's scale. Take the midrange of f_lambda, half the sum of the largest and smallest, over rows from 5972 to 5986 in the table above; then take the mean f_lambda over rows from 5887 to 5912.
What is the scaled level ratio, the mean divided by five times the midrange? 0.169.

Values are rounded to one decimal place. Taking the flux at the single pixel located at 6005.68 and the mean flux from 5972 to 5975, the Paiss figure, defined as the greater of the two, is 22.1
